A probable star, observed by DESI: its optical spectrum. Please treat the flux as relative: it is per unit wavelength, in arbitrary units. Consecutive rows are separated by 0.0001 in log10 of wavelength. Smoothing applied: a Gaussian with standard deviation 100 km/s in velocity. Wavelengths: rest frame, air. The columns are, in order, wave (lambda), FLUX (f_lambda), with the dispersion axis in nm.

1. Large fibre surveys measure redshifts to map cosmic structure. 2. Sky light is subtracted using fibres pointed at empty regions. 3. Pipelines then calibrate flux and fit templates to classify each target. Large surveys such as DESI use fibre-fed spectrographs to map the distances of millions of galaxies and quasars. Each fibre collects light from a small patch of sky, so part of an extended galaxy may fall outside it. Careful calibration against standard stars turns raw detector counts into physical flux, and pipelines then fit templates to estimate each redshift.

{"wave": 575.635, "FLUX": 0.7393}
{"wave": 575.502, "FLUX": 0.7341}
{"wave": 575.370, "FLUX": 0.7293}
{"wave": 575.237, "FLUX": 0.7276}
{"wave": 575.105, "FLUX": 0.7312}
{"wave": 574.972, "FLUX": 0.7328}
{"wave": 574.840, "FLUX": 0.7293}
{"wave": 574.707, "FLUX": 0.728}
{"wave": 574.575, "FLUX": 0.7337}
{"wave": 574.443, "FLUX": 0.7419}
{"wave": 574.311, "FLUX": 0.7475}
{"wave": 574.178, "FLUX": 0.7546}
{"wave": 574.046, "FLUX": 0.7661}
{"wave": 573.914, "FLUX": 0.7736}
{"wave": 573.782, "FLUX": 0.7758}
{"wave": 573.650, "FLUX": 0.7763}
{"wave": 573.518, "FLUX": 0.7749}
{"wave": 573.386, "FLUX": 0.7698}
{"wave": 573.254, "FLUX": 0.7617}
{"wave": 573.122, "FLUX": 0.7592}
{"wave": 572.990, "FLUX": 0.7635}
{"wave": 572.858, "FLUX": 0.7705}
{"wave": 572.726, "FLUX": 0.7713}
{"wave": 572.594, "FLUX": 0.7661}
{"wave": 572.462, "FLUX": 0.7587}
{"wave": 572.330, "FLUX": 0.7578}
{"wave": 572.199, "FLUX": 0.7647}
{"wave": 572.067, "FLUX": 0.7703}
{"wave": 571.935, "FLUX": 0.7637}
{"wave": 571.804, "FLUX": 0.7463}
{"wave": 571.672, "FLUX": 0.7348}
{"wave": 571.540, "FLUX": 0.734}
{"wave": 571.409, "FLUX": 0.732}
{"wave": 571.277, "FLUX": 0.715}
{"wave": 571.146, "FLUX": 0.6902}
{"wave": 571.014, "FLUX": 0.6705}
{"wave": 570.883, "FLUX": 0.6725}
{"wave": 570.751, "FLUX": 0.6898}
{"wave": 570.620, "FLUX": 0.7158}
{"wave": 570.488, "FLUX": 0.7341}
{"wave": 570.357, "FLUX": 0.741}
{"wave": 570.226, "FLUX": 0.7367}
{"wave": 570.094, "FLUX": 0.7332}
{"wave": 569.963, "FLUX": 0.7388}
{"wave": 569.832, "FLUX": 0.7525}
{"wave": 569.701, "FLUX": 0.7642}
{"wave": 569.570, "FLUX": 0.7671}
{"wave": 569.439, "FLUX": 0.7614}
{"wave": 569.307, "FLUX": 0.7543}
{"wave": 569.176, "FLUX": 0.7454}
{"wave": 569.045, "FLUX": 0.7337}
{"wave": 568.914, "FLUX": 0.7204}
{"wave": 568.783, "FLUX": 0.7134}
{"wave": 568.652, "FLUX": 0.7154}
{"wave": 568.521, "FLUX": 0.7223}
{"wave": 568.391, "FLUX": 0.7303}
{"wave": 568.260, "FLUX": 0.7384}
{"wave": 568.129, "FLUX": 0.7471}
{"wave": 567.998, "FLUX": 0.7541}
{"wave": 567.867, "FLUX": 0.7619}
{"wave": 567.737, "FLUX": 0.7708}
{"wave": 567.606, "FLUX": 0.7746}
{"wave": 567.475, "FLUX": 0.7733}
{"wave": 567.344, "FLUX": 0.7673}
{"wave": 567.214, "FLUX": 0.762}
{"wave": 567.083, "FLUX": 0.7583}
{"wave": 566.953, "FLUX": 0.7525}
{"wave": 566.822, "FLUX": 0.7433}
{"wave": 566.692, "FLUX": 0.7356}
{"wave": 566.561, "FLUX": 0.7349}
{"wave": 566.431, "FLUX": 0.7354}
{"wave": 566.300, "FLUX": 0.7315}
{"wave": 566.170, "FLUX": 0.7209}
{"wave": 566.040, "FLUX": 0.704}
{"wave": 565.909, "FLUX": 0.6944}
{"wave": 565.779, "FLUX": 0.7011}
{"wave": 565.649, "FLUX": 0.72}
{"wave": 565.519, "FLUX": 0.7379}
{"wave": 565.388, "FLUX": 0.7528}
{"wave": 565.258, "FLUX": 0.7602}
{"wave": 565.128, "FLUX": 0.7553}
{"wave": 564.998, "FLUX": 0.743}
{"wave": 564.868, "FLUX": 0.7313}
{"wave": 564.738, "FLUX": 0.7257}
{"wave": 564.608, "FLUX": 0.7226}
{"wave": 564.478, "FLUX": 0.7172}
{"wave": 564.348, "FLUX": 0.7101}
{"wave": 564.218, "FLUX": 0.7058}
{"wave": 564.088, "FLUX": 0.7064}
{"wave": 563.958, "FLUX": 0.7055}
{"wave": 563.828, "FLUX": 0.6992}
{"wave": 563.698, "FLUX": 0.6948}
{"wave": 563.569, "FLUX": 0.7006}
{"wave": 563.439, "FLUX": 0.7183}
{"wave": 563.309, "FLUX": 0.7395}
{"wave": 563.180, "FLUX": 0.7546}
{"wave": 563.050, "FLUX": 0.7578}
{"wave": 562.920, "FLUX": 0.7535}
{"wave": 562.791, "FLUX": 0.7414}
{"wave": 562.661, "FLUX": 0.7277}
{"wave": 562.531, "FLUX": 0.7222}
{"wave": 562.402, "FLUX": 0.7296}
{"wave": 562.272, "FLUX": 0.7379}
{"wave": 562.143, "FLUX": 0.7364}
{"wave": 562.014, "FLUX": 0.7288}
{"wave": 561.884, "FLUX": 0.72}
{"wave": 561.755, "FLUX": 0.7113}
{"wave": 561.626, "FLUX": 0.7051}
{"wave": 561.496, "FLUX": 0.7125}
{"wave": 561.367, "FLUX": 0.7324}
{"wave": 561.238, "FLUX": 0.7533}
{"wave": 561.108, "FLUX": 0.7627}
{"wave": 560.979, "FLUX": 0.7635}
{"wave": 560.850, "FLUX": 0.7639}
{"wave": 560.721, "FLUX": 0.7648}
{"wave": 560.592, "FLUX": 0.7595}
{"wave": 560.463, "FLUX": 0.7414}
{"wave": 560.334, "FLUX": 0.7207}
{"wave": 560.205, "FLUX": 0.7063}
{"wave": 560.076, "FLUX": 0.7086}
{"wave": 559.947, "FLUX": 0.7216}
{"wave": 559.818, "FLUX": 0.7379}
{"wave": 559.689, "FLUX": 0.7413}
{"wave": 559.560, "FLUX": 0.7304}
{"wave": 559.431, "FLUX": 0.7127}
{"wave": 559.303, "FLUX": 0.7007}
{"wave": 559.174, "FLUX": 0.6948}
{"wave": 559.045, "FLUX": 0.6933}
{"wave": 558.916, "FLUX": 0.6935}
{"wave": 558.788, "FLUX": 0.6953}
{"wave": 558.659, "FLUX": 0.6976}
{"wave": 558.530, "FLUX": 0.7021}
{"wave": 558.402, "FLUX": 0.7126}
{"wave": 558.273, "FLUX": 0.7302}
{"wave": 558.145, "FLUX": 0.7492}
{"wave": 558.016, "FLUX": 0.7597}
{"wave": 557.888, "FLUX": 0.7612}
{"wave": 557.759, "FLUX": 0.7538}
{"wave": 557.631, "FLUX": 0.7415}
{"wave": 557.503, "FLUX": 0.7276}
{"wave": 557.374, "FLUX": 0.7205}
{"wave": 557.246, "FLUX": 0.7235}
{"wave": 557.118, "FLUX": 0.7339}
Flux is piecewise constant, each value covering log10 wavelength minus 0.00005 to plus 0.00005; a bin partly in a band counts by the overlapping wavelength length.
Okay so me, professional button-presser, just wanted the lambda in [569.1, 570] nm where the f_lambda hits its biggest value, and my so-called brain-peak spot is 569.570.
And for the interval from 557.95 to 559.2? 558.016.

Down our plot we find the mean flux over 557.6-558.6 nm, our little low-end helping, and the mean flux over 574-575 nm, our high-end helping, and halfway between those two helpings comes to 0.740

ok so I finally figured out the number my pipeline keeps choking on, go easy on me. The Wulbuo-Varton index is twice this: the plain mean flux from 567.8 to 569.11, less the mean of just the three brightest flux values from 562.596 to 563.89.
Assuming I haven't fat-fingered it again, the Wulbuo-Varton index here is -0.04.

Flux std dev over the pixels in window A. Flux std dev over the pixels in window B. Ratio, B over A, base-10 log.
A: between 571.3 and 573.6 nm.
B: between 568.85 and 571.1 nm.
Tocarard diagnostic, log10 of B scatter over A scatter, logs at 0.3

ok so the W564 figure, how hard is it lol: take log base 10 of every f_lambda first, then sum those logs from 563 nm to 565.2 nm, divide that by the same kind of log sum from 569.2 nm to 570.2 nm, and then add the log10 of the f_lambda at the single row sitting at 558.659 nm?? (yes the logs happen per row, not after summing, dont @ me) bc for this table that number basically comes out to 2.6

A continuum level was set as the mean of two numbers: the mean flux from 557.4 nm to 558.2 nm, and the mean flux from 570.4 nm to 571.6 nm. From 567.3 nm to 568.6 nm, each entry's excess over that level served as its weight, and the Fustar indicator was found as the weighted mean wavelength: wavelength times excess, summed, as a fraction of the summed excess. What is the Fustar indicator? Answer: 567.70 nm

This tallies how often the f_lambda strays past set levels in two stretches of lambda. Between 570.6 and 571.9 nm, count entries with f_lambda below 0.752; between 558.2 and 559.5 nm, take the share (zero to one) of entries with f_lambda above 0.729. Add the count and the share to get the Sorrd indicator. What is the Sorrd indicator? 10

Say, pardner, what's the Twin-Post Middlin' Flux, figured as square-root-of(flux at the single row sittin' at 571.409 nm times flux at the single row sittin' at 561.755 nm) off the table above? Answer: 0.722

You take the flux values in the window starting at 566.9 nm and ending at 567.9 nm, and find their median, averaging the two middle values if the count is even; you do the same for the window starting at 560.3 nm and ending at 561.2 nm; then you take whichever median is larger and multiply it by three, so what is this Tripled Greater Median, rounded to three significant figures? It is 2.29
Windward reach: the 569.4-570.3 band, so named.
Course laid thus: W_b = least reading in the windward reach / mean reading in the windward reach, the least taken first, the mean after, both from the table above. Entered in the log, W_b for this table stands 0.977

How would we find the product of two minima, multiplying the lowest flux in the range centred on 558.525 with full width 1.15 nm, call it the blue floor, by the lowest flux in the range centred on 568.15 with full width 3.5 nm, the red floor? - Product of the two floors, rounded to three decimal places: 0.495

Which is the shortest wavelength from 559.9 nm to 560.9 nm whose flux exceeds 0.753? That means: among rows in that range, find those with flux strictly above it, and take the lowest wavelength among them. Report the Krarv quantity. 560.592 nm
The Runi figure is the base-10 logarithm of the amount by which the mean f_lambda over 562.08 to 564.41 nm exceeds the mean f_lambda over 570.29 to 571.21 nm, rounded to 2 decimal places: -1.65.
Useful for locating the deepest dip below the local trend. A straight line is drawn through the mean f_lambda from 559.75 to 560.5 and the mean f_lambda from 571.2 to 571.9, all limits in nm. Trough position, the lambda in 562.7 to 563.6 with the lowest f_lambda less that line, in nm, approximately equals 563.569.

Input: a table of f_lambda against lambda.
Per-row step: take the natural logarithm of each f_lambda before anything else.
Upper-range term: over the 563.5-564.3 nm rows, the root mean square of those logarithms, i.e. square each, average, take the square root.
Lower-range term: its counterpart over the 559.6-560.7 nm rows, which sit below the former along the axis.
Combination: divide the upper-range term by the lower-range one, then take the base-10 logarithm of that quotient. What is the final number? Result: 0.05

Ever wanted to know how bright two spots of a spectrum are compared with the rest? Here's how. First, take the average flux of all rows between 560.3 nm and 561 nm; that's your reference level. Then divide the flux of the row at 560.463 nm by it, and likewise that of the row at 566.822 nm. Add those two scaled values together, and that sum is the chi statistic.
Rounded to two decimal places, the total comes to 1.97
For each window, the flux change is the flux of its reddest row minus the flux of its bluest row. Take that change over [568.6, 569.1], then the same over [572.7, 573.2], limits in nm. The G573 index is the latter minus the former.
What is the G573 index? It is -0.03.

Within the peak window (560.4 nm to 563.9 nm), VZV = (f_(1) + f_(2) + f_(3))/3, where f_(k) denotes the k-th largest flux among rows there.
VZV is 0.764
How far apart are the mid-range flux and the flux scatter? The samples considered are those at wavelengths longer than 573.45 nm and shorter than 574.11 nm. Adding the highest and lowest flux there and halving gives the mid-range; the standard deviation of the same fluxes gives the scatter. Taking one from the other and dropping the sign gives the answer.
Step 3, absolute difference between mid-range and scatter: 0.767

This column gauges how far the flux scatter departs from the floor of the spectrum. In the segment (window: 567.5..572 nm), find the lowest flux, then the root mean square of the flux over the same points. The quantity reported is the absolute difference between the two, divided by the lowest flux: 0.096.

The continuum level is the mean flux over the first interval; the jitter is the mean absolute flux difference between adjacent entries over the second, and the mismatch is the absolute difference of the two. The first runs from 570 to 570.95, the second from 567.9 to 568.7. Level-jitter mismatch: 0.710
